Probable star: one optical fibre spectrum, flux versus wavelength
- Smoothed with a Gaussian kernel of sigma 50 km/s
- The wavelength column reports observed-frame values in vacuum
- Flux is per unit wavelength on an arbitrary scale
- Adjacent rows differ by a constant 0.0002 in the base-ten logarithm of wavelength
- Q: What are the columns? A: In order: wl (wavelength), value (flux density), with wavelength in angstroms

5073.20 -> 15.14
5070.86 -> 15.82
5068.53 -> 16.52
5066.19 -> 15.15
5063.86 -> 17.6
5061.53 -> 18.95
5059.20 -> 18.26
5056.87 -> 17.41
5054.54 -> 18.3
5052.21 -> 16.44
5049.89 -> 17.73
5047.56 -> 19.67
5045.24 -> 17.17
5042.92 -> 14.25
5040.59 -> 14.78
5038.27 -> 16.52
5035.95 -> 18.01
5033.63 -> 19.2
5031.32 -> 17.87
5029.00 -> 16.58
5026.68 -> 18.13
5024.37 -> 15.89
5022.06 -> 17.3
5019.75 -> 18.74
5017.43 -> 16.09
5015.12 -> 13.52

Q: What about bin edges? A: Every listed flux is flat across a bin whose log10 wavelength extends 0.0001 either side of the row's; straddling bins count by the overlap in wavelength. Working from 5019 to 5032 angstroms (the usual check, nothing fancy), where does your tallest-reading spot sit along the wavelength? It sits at 5019.75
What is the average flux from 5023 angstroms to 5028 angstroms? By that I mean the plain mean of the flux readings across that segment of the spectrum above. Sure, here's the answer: 17.0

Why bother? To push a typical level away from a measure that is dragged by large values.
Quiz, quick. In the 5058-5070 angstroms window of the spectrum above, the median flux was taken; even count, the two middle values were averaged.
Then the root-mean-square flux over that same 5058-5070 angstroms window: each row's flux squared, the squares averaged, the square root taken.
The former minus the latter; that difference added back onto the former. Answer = 17.9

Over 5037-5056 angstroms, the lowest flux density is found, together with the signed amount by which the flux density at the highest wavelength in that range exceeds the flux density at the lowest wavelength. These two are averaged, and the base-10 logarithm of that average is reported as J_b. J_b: 0.90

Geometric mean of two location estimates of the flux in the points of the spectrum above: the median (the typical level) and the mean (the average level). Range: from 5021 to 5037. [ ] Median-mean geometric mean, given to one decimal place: 17.7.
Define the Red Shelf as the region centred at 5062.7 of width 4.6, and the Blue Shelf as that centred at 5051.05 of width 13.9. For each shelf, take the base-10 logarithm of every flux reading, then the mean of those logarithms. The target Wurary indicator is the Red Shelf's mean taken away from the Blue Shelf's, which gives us -0.012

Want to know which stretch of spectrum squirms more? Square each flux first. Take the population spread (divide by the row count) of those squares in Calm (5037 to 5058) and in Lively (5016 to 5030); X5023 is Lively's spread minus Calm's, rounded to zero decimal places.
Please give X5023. -17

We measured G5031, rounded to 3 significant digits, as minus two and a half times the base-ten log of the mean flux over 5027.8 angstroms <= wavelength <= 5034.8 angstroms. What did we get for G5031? -3.13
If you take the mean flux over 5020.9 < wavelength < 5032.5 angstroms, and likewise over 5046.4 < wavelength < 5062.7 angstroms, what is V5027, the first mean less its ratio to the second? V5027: 16.2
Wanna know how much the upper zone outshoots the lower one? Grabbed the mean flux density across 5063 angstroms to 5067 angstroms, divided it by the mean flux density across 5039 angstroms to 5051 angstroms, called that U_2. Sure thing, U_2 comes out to 0.98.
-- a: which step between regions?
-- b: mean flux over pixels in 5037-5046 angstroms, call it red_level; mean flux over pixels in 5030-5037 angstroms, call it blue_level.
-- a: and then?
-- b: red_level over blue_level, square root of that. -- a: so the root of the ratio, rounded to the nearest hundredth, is 0.92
